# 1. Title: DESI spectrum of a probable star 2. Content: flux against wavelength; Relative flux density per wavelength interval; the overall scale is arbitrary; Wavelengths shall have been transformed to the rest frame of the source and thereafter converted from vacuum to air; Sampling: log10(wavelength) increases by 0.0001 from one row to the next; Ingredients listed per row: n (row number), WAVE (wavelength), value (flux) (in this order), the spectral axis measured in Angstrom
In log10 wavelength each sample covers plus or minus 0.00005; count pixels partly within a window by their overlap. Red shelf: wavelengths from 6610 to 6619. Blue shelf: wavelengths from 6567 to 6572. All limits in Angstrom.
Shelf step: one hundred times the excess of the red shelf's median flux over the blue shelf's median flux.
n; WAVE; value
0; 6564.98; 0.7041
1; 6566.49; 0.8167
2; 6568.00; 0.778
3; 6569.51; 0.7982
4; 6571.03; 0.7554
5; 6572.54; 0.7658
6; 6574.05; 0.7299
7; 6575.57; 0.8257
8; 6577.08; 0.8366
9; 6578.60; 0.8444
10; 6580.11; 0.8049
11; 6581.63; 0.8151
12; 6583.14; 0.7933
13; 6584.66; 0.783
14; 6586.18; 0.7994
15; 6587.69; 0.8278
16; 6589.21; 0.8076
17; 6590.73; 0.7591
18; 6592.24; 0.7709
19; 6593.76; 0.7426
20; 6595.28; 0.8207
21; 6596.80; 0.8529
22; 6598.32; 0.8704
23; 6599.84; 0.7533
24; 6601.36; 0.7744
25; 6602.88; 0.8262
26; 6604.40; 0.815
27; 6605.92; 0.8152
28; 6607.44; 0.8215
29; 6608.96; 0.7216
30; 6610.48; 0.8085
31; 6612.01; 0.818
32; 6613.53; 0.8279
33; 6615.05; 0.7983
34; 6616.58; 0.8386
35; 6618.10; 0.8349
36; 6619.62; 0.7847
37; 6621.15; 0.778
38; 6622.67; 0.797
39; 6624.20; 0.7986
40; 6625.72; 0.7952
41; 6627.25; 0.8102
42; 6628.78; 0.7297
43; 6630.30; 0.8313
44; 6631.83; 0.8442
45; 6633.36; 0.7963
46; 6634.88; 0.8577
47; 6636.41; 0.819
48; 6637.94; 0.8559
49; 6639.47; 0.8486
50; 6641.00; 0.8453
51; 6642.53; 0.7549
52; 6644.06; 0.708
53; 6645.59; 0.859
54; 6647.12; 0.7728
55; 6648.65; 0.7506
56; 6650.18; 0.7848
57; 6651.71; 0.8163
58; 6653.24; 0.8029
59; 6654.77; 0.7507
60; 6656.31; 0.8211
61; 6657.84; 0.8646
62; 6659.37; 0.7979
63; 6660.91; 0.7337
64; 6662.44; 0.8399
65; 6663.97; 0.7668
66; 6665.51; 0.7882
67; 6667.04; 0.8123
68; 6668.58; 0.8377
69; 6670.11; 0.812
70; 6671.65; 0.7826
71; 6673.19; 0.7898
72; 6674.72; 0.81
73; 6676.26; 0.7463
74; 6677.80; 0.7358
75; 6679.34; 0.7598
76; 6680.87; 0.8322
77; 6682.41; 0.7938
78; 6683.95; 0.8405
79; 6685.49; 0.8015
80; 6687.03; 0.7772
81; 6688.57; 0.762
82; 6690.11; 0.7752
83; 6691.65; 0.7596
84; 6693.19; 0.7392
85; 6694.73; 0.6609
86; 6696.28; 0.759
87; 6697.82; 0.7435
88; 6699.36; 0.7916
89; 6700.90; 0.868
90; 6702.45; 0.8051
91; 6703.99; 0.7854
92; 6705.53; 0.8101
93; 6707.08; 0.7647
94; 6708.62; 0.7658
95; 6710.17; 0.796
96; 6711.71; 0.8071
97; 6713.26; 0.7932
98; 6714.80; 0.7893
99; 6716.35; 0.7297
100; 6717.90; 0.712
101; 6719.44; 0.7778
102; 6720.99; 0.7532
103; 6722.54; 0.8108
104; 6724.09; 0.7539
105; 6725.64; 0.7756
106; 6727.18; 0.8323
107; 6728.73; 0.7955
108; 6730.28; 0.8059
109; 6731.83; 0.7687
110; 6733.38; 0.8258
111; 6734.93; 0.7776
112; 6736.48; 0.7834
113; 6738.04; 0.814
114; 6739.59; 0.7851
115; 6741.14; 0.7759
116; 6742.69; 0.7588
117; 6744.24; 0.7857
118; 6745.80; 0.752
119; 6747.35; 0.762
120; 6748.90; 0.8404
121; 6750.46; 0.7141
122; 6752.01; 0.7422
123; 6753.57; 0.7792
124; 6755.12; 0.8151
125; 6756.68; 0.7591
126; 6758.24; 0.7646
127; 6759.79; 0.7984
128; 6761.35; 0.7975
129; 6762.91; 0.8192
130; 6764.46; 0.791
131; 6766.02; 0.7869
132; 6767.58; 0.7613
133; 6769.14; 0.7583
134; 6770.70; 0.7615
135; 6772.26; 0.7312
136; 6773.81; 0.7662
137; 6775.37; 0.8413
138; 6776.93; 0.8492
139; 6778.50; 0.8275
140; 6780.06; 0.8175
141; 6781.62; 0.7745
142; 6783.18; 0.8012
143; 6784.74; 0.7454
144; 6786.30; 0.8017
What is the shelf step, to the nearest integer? 4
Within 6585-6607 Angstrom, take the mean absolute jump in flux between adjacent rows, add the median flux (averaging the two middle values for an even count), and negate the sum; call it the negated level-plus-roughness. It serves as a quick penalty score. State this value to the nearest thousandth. -0.847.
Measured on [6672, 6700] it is -0.806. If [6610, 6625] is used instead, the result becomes -0.822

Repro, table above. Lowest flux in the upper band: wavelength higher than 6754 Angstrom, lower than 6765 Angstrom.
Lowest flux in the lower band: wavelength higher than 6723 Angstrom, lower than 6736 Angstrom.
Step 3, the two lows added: 1.51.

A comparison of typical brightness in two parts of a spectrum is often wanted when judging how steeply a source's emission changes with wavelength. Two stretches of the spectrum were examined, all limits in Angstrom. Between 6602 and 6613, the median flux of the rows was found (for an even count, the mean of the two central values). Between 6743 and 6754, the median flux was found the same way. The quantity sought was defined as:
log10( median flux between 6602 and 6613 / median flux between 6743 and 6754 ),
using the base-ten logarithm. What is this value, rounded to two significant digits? 0.029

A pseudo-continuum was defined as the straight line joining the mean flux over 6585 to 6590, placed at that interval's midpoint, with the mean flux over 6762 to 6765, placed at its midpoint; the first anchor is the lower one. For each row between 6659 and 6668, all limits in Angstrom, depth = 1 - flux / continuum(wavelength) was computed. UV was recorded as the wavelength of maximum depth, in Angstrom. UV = 6660.91 Angstrom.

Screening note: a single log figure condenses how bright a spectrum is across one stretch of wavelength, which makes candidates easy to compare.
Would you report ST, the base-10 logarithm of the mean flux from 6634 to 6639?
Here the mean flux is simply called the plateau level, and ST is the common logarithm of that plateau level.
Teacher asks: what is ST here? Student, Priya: -0.074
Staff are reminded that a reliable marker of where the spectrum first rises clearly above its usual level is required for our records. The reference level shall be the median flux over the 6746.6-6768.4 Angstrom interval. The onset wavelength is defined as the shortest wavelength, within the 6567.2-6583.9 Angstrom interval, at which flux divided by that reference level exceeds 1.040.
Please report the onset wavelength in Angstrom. 6575.57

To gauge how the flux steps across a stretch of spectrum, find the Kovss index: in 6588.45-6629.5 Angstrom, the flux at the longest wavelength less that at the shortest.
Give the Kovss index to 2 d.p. -0.08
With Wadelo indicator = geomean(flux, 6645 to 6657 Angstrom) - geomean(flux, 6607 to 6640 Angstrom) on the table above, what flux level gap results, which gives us -0.015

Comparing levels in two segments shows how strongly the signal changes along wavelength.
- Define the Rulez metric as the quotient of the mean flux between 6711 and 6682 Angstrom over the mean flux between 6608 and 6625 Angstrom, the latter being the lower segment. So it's 0.97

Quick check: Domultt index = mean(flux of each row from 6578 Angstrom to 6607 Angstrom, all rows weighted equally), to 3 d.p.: 0.804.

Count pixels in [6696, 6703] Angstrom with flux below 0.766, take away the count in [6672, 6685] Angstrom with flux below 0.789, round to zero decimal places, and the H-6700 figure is -1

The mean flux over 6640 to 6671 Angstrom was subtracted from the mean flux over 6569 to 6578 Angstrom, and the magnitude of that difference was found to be 0.011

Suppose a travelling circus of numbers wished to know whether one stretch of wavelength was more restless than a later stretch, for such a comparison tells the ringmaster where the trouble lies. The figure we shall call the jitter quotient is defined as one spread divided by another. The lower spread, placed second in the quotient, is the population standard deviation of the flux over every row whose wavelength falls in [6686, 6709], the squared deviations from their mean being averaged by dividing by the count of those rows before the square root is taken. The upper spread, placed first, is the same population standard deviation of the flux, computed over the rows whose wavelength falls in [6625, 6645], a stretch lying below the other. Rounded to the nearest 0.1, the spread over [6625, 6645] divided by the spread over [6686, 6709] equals 1.1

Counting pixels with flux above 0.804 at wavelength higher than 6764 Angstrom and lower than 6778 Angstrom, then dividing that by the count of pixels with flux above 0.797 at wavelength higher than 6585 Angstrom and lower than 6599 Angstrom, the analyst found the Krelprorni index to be 0.33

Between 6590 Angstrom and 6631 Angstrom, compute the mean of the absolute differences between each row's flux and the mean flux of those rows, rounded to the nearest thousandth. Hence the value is 0.029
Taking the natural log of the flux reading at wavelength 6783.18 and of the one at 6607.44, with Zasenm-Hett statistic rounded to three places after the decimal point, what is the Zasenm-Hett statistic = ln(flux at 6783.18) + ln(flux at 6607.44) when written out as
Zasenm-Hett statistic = -0.418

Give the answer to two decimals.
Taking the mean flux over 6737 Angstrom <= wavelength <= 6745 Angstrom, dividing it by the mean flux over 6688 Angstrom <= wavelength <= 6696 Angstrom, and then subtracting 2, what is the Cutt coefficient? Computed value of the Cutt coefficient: -0.94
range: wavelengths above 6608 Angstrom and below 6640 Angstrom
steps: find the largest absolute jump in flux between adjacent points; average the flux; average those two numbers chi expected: 0.455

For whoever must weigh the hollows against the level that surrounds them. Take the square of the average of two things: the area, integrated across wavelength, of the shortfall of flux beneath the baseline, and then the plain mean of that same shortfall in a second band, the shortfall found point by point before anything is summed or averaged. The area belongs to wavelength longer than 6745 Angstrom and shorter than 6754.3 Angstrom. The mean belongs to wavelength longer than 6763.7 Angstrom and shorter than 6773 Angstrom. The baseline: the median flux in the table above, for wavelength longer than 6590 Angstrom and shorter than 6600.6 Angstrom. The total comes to 0.001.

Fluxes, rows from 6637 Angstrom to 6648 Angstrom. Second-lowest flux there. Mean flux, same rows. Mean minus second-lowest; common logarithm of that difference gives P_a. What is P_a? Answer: -1.29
